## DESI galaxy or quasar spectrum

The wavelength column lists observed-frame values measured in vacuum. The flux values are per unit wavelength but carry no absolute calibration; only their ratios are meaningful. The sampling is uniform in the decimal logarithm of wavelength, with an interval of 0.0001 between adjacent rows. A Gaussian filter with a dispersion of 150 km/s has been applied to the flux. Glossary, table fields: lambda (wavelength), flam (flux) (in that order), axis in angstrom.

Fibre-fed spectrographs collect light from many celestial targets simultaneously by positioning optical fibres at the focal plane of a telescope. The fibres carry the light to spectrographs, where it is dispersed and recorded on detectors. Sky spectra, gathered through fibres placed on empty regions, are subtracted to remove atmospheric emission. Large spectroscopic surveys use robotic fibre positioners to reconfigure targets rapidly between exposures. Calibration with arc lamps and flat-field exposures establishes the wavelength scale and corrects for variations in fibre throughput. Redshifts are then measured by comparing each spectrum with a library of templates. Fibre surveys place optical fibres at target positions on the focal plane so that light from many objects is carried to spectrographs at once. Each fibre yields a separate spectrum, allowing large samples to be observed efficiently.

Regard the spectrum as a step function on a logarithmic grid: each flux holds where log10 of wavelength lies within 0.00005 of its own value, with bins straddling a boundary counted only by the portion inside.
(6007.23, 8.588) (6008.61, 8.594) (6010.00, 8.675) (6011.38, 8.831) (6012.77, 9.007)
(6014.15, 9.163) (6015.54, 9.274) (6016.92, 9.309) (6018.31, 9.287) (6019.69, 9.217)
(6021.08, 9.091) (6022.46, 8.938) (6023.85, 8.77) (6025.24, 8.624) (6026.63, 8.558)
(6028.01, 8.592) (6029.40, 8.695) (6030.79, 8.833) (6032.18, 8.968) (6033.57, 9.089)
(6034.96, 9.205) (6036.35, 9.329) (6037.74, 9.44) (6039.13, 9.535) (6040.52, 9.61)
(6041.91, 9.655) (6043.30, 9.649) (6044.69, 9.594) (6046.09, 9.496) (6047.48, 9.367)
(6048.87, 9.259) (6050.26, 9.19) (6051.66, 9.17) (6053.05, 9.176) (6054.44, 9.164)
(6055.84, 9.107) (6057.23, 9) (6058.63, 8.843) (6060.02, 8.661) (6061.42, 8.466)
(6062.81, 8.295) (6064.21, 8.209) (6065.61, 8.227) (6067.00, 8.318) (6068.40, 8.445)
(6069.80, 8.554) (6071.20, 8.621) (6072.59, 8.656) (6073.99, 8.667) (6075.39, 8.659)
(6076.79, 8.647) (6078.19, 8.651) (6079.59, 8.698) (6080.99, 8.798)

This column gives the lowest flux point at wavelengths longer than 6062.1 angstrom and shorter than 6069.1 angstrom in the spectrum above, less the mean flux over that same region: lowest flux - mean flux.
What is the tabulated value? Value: -0.09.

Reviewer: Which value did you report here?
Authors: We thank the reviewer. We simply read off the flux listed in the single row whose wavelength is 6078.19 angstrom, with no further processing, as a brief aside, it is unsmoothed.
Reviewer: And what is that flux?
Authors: 8.651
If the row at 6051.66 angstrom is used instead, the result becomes 9.17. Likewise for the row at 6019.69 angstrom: 9.217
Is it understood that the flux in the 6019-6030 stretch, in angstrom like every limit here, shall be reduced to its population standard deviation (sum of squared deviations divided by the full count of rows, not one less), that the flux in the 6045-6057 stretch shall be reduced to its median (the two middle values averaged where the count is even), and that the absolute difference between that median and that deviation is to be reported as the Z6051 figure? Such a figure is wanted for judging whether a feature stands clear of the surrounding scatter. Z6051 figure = 9.0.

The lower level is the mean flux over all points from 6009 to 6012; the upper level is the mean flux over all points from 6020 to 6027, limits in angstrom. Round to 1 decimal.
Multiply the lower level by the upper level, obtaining 77.0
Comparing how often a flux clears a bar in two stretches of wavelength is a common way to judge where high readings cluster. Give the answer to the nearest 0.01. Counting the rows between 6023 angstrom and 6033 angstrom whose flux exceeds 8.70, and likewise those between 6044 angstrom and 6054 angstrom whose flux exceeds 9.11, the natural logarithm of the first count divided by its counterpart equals -0.85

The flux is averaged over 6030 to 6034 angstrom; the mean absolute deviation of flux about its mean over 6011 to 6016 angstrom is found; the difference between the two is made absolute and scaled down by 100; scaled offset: 0.088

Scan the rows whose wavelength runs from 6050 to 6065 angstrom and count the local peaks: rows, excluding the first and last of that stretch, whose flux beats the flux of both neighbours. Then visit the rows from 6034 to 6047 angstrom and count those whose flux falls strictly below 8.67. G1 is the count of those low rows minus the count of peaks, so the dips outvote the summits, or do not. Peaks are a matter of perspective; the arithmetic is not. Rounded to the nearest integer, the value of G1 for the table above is -1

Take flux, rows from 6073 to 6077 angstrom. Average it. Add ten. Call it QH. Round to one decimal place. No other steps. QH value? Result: 18.7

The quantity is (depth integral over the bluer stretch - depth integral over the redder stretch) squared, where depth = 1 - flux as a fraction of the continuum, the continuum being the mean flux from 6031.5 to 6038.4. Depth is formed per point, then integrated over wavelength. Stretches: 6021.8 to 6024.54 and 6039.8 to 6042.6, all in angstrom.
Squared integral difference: 0.055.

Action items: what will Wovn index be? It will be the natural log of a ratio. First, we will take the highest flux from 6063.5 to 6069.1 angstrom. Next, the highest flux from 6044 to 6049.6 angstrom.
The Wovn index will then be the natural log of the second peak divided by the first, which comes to 0.13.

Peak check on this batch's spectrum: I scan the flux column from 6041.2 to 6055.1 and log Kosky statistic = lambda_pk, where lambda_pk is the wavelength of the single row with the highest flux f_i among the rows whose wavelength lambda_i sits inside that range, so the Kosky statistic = 6041.91 angstrom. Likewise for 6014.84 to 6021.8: 6016.92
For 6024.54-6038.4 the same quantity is 6037.74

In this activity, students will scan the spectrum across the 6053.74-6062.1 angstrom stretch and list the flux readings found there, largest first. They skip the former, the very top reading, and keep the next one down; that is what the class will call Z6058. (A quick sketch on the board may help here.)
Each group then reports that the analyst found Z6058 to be 9.107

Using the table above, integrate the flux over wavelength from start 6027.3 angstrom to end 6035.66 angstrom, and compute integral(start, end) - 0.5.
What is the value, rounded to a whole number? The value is 74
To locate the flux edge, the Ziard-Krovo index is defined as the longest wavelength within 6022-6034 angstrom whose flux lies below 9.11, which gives 6033.57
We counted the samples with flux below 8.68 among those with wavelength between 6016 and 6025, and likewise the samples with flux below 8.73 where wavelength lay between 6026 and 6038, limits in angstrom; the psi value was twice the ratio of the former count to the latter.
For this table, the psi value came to 0.0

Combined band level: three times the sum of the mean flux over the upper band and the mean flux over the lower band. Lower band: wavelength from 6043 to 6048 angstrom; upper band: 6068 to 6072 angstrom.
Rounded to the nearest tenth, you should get 54.2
